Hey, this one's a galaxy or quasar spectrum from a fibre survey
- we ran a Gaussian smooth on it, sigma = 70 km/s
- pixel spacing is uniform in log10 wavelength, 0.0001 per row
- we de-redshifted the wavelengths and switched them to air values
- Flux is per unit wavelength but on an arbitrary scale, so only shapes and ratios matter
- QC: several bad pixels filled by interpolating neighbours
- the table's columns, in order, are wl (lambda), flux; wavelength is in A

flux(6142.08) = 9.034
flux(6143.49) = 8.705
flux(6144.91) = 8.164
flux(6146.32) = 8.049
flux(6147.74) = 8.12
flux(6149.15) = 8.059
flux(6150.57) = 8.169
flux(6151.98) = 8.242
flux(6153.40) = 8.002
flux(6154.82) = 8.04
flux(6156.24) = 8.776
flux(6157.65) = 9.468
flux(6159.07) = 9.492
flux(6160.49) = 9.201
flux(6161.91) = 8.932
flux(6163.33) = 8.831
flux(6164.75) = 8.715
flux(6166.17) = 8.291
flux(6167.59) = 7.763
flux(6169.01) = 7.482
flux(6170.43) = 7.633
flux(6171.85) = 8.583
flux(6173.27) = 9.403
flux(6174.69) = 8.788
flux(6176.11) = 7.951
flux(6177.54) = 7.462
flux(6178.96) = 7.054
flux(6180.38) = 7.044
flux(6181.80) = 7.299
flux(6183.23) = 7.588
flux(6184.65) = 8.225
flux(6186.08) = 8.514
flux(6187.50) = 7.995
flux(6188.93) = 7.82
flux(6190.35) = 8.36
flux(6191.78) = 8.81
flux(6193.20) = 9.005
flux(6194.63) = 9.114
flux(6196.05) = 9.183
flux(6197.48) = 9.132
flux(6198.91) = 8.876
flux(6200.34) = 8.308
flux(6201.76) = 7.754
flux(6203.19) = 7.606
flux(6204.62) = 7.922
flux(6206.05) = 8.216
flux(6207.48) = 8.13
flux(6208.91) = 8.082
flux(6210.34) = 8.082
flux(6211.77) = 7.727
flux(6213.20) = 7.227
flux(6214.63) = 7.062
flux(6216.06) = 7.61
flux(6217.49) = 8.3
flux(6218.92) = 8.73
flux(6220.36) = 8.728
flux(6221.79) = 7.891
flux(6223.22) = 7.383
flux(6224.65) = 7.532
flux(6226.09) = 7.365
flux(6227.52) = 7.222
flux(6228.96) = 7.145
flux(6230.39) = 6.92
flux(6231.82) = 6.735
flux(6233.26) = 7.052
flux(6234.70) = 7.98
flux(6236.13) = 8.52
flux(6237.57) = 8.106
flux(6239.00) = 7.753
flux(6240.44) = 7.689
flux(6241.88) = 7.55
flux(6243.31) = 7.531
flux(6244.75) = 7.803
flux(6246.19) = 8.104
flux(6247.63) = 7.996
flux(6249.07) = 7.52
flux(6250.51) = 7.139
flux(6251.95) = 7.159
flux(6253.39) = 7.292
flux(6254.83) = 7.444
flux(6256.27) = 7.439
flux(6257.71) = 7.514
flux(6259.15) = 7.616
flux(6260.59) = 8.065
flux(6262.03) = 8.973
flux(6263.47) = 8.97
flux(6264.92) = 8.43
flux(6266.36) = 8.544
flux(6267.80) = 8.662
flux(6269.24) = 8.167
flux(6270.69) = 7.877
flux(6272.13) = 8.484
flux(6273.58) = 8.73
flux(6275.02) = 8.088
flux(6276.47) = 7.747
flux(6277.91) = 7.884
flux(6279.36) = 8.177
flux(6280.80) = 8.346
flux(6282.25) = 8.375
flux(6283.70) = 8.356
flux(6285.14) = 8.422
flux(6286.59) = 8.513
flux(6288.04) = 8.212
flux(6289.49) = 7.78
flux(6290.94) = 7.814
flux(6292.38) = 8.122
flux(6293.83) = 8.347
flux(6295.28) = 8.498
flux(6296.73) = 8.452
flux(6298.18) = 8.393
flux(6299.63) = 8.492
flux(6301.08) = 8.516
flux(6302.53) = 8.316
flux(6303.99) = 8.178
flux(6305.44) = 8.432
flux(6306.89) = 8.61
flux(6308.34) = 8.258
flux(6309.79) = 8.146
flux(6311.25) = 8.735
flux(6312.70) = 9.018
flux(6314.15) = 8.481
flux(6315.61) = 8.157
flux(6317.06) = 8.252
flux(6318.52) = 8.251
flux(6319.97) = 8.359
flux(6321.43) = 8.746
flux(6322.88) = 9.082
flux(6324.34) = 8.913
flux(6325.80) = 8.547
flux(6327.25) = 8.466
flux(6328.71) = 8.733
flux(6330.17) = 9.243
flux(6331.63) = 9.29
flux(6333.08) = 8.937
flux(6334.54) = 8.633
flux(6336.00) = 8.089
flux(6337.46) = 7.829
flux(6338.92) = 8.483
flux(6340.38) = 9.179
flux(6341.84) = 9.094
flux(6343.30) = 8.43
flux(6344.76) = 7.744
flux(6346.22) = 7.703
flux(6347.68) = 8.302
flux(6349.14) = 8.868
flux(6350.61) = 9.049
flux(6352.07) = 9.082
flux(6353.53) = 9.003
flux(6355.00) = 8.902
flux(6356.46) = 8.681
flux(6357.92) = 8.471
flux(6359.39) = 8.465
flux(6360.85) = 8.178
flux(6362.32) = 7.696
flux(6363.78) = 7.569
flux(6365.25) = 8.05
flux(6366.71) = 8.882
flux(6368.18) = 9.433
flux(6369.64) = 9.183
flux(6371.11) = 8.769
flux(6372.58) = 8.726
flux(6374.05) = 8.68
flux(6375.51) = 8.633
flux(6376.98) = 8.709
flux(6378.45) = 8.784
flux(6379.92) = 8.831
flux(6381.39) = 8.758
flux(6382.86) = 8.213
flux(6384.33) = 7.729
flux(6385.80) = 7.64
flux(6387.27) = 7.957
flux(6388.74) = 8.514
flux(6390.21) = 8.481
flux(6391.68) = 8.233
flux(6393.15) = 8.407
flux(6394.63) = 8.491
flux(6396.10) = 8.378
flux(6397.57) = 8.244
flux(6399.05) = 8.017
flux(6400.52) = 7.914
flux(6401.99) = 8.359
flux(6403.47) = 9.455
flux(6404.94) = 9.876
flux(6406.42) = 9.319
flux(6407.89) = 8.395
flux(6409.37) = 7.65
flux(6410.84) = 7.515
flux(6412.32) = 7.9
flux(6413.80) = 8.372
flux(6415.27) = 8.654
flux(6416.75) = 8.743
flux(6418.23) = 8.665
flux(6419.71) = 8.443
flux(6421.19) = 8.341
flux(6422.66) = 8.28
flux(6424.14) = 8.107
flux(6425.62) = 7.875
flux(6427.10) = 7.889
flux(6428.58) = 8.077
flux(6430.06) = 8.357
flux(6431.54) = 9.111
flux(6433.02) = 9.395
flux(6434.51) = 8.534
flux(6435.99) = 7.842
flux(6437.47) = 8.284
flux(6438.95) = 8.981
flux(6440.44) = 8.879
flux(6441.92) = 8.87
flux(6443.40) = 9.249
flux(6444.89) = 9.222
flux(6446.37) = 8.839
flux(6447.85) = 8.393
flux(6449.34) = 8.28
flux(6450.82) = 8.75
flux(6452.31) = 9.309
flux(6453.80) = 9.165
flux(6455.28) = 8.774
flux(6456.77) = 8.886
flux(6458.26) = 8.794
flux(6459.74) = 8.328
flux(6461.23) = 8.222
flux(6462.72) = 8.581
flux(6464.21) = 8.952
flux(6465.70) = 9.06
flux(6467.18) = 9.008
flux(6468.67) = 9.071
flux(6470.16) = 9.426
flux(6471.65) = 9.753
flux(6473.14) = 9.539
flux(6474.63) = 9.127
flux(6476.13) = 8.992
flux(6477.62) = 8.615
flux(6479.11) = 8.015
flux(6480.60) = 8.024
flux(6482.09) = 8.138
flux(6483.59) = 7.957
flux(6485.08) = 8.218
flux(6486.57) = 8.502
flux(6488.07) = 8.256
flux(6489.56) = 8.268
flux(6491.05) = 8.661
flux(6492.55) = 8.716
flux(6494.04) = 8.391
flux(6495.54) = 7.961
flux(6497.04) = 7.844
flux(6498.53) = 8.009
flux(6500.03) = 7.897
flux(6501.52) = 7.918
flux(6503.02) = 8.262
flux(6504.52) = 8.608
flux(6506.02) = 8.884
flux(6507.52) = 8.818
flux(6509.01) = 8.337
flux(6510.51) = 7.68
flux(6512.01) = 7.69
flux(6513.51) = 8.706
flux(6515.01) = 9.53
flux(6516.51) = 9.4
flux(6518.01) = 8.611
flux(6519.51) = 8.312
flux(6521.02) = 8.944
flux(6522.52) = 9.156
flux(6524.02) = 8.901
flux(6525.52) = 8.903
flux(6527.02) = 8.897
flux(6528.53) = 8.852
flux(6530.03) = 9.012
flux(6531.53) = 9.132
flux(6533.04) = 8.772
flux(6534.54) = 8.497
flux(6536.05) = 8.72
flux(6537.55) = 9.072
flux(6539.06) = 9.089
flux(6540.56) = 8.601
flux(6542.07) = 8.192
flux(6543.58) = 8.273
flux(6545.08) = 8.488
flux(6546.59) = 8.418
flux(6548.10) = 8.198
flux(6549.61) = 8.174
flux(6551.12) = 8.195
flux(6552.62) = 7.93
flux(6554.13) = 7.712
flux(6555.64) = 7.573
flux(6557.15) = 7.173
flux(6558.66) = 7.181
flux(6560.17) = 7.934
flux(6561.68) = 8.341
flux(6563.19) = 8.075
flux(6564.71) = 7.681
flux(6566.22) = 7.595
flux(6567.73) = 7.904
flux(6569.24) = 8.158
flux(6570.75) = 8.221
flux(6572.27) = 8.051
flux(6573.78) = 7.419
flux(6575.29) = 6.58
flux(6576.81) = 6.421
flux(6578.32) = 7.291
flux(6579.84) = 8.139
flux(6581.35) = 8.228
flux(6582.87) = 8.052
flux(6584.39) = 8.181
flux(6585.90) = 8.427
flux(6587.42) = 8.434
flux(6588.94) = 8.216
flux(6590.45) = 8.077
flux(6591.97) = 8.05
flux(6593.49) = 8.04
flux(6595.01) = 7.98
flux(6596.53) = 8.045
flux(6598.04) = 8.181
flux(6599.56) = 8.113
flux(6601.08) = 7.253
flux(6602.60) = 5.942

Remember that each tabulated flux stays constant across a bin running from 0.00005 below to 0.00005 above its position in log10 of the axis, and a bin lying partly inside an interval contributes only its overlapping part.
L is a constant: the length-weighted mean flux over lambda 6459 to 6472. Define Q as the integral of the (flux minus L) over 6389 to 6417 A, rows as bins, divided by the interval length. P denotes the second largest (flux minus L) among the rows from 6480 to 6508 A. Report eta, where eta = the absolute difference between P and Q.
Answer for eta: 0.38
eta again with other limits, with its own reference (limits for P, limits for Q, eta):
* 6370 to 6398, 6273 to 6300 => 0.54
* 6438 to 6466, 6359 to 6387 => 0.79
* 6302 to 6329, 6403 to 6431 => 0.61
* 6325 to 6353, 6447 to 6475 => 0.33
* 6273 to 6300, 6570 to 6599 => 0.61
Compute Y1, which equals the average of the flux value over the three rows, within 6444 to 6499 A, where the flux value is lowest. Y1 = 7.92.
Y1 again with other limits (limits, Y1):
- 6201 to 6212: 7.70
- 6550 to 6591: 6.72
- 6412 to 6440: 7.87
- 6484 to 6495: 8.25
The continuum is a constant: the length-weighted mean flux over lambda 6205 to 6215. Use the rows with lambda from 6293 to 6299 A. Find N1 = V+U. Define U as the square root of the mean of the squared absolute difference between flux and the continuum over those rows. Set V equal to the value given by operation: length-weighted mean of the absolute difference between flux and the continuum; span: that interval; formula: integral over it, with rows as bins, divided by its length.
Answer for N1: 1.21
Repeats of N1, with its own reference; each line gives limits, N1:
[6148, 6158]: 1.29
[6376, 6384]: 1.67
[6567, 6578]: 1.34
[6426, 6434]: 1.67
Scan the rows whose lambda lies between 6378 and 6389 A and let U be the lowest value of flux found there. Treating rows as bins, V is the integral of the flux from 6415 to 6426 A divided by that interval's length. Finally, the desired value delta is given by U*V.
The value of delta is 64.1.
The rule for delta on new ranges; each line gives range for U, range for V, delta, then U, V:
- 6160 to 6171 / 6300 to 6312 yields 62.9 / 7.482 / 8.40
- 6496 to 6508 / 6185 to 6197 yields 67.5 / 7.844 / 8.60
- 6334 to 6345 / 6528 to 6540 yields 68.9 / 7.744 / 8.89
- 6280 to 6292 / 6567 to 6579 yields 58.4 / 7.78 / 7.51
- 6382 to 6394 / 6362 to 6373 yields 65.5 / 7.64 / 8.57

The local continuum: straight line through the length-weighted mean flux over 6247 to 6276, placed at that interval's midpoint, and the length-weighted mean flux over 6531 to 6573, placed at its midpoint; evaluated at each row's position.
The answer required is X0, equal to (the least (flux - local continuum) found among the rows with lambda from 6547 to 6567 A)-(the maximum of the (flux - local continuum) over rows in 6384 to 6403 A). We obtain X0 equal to -1.4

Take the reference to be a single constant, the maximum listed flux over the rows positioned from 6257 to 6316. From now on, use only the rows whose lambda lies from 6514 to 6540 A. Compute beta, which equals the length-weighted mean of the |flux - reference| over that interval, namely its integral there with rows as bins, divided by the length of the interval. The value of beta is 0.2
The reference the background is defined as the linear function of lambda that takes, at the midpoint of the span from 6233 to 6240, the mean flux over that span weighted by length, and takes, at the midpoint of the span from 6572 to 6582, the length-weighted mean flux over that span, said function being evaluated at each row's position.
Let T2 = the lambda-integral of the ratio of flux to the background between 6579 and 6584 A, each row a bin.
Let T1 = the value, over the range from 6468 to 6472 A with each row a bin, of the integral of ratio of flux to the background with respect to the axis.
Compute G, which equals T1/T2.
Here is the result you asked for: 0.90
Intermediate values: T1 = 5.0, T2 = 5.5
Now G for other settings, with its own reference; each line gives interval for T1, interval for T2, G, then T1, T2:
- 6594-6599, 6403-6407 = 1.10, 5.5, 5.0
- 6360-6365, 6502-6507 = 0.89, 5.1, 5.7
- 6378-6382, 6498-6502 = 1.08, 4.6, 4.2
